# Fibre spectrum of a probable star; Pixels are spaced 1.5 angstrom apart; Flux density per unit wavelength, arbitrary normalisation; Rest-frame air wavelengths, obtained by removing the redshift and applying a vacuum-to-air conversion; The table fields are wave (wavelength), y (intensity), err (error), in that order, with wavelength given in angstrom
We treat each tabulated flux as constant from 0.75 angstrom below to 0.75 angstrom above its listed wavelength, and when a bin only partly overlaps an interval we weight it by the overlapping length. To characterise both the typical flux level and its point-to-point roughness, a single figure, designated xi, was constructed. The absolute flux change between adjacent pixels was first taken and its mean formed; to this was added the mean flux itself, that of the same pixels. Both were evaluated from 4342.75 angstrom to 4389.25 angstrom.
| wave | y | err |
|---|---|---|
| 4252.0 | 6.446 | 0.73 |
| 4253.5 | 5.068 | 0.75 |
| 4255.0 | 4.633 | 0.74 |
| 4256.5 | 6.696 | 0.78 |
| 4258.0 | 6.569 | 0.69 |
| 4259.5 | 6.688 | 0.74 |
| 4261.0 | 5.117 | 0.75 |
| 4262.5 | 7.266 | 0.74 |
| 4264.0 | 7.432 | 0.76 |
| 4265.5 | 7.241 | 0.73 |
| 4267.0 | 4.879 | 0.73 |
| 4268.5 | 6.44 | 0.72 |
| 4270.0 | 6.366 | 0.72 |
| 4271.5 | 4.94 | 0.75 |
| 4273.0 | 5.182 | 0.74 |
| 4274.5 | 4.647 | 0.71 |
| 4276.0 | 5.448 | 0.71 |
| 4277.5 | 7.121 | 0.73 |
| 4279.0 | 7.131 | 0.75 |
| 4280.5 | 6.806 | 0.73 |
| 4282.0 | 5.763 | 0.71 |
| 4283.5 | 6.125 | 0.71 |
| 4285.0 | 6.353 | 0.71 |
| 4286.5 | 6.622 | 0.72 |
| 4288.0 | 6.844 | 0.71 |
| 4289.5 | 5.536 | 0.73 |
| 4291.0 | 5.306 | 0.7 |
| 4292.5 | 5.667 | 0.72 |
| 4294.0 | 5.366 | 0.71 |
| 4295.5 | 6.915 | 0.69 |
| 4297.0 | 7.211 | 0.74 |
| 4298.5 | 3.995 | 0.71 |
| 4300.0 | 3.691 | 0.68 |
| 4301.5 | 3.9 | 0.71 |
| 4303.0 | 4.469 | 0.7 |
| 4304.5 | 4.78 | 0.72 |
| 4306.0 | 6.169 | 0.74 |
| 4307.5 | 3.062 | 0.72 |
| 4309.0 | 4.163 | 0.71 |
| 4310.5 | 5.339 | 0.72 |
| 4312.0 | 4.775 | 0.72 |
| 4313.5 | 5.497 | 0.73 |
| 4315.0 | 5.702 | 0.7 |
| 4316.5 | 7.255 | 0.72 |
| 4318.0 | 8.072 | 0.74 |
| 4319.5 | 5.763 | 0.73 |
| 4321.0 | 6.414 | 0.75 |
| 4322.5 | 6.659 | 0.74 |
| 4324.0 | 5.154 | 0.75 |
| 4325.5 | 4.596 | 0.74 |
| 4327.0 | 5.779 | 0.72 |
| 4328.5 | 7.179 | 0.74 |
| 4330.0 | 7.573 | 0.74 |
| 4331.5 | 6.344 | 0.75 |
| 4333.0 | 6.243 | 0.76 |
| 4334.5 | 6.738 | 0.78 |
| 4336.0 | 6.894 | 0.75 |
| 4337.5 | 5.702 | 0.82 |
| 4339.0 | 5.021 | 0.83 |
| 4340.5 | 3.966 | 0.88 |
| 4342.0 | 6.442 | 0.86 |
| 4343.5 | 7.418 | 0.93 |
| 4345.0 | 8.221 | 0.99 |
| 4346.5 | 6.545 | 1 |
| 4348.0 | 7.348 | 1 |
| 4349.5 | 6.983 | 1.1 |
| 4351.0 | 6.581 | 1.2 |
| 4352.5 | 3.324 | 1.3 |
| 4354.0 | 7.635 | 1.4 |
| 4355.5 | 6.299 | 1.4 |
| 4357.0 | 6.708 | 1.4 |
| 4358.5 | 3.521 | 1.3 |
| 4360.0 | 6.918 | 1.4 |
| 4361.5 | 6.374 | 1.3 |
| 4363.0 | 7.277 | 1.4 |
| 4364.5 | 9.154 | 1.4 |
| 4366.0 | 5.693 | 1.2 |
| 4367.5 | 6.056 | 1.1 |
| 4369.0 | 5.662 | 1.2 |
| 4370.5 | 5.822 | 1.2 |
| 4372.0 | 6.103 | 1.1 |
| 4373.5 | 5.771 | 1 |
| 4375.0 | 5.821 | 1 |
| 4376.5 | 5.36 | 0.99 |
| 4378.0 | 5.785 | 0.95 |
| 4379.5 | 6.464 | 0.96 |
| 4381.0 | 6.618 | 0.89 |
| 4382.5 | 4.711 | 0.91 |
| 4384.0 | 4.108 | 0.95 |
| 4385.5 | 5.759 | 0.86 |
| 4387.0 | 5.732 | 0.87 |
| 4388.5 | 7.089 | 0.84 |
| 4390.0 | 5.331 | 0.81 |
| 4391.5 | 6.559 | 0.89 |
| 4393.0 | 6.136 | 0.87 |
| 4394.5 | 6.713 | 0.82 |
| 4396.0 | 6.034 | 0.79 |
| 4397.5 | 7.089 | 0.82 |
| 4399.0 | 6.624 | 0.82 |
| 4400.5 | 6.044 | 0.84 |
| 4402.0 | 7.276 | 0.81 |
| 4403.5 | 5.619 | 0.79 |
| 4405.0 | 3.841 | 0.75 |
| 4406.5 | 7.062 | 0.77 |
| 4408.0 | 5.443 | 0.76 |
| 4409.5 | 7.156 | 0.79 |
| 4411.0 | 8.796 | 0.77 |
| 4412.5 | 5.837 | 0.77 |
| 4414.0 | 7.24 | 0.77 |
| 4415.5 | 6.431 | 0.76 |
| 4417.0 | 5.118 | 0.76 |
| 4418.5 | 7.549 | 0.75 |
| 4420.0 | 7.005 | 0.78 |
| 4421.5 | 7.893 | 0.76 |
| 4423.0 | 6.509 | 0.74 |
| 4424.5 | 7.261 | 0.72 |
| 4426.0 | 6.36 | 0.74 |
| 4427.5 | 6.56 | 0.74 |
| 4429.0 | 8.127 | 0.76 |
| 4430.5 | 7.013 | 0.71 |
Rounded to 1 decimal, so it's 7.4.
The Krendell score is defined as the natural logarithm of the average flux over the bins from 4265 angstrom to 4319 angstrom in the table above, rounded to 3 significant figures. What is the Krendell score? 1.74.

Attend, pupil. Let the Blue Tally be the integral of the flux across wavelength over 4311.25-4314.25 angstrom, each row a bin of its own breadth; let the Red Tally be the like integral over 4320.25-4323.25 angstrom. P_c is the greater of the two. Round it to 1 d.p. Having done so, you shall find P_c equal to 19.6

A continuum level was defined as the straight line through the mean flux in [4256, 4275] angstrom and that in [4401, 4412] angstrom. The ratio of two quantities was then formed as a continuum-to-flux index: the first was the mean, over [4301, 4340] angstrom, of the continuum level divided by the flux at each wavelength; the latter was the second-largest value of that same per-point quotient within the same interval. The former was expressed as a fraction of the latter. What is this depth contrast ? 0.72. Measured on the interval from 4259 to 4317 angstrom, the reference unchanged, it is 0.67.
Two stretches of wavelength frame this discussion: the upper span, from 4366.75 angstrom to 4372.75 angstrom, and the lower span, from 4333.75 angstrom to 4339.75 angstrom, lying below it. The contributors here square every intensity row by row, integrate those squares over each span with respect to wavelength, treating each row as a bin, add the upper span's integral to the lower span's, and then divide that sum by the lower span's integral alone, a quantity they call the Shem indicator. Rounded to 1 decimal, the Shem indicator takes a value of 1.9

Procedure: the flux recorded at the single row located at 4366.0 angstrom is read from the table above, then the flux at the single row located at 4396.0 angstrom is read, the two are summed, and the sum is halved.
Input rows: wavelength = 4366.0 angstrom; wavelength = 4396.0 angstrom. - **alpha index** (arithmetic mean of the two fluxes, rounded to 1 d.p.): 5.9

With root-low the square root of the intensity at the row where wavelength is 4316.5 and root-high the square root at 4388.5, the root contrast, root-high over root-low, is 0.99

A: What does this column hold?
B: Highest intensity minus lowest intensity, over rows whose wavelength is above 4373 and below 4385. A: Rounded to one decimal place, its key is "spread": 2.5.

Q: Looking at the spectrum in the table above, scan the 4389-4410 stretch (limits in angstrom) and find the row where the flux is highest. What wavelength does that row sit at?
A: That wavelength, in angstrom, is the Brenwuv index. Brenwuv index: 4402.0 angstrom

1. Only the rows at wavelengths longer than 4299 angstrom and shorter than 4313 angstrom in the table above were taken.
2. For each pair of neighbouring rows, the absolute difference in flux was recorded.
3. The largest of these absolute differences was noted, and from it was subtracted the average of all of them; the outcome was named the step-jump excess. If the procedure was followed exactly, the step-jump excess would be 2.1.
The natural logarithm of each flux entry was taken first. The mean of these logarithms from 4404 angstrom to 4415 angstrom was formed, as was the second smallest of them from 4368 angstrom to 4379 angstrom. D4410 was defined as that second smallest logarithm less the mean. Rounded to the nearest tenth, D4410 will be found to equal -0.1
